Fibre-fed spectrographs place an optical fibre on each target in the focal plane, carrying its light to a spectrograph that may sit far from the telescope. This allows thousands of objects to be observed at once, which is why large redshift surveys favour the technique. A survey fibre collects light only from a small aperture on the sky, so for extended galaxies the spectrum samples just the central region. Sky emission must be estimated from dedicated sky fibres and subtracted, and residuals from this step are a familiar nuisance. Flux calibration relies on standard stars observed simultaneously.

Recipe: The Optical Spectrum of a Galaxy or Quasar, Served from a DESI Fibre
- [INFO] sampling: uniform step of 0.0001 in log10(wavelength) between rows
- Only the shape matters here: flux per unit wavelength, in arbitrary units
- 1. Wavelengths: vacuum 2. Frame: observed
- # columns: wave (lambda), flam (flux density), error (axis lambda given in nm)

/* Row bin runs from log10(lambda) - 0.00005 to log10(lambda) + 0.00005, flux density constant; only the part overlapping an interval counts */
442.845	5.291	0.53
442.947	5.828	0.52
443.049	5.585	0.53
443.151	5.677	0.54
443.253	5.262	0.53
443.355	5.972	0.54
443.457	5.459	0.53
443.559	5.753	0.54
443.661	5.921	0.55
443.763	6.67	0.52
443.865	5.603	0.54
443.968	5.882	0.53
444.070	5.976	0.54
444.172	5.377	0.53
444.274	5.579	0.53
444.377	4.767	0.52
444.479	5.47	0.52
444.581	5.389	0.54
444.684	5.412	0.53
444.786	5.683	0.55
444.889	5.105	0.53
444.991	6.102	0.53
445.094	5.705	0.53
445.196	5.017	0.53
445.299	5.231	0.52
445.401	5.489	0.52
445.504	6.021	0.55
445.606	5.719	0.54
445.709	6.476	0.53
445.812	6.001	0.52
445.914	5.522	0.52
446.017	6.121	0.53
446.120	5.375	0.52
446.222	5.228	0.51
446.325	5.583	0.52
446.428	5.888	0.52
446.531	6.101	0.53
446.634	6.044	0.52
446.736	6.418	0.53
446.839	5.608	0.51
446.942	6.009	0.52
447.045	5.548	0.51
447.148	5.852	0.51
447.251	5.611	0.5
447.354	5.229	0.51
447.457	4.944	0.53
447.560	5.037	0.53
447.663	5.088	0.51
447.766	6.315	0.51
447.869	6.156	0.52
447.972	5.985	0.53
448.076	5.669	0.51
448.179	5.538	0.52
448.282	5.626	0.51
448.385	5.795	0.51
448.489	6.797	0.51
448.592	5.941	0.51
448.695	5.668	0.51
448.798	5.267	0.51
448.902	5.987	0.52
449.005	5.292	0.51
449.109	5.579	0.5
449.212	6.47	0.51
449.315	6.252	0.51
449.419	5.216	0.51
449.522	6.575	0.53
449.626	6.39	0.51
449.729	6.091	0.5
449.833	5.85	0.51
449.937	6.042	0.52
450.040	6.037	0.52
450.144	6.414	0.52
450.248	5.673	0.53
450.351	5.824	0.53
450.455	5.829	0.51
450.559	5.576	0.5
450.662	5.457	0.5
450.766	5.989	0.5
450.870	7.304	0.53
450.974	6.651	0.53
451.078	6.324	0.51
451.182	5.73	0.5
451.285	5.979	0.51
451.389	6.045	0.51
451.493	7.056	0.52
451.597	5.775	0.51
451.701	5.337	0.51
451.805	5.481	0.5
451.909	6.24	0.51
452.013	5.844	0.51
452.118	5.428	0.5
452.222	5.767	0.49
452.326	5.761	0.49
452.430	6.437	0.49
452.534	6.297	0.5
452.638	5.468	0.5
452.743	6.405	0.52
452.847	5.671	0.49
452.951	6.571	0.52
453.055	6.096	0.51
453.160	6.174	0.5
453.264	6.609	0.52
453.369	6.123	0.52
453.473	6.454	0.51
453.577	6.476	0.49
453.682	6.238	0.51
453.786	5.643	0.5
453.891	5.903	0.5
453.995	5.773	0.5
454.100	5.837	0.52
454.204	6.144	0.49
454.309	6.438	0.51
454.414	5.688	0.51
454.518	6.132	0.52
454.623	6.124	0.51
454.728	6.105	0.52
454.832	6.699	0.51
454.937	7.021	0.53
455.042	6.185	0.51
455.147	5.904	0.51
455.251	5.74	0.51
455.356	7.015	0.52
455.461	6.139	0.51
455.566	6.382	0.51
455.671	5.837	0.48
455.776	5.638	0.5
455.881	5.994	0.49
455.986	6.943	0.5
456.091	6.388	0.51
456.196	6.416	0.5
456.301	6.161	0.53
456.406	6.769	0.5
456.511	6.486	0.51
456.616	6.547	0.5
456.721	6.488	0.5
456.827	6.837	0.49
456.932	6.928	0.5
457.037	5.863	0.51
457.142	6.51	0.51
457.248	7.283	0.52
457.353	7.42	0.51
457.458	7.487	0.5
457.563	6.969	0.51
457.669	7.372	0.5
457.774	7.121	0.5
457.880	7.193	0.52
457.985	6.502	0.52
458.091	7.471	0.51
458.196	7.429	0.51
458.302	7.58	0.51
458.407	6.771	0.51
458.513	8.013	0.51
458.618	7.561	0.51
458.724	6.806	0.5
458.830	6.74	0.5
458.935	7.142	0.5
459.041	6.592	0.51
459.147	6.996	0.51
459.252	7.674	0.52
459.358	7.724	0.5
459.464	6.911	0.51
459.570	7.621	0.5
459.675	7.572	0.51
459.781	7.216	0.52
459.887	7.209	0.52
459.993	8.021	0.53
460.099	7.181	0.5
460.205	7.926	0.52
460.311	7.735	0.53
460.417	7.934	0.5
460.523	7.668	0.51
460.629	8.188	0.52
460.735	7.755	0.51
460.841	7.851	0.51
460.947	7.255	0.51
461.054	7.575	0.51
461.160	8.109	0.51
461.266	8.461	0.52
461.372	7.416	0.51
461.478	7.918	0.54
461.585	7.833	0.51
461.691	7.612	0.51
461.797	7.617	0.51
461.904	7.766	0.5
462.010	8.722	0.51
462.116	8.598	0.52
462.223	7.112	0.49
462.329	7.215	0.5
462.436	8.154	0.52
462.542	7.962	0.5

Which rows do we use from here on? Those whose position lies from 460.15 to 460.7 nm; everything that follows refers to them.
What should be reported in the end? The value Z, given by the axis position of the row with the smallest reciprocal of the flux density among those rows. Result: 460.629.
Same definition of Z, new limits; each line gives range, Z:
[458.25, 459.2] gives 458.513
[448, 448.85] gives 448.489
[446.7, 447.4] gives 446.736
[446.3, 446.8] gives 446.736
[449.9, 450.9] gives 450.870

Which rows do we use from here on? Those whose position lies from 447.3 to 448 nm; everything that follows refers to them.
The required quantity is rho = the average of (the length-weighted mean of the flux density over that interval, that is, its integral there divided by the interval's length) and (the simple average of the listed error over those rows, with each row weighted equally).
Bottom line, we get 3.0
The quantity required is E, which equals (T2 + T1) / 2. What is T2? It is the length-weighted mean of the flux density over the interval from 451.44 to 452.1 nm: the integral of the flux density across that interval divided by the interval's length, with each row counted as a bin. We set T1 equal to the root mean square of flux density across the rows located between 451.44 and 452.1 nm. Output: 6.0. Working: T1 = 6.0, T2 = 5.9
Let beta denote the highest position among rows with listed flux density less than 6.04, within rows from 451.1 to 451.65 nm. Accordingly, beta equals 451.597 nm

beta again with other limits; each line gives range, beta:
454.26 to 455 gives 454.414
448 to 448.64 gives 448.592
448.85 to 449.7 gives 449.419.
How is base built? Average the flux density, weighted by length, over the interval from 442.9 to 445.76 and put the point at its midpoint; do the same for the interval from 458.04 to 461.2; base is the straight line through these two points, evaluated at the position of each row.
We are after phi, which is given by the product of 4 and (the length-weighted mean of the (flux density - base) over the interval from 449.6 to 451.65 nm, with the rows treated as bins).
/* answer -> -1.2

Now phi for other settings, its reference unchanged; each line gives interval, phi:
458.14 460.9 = 0.0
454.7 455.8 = -2.8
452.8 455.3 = -2.6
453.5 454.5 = -3.1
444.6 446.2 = -0.5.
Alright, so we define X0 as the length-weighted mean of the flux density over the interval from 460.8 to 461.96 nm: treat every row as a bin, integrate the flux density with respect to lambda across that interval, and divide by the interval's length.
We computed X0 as 7.76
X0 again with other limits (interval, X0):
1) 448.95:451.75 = 6.03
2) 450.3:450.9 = 5.95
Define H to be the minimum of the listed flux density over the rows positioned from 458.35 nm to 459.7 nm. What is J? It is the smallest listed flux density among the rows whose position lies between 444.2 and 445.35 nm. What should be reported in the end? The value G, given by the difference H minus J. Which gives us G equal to 1.8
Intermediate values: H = 6.592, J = 4.767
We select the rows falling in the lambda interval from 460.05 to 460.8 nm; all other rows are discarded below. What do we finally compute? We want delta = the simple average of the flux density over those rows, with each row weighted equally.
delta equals 7.8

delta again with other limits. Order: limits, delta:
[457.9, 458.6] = 7.3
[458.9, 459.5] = 7.2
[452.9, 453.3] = 6.4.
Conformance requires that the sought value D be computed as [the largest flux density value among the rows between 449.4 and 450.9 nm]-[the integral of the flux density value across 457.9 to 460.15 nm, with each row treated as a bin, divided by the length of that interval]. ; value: 0.0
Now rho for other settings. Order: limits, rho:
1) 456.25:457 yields 3.5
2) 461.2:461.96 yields 4.2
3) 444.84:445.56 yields 3.0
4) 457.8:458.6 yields 3.9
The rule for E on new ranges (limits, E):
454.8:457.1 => 6.4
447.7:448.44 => 5.9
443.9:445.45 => 5.5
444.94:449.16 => 5.7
